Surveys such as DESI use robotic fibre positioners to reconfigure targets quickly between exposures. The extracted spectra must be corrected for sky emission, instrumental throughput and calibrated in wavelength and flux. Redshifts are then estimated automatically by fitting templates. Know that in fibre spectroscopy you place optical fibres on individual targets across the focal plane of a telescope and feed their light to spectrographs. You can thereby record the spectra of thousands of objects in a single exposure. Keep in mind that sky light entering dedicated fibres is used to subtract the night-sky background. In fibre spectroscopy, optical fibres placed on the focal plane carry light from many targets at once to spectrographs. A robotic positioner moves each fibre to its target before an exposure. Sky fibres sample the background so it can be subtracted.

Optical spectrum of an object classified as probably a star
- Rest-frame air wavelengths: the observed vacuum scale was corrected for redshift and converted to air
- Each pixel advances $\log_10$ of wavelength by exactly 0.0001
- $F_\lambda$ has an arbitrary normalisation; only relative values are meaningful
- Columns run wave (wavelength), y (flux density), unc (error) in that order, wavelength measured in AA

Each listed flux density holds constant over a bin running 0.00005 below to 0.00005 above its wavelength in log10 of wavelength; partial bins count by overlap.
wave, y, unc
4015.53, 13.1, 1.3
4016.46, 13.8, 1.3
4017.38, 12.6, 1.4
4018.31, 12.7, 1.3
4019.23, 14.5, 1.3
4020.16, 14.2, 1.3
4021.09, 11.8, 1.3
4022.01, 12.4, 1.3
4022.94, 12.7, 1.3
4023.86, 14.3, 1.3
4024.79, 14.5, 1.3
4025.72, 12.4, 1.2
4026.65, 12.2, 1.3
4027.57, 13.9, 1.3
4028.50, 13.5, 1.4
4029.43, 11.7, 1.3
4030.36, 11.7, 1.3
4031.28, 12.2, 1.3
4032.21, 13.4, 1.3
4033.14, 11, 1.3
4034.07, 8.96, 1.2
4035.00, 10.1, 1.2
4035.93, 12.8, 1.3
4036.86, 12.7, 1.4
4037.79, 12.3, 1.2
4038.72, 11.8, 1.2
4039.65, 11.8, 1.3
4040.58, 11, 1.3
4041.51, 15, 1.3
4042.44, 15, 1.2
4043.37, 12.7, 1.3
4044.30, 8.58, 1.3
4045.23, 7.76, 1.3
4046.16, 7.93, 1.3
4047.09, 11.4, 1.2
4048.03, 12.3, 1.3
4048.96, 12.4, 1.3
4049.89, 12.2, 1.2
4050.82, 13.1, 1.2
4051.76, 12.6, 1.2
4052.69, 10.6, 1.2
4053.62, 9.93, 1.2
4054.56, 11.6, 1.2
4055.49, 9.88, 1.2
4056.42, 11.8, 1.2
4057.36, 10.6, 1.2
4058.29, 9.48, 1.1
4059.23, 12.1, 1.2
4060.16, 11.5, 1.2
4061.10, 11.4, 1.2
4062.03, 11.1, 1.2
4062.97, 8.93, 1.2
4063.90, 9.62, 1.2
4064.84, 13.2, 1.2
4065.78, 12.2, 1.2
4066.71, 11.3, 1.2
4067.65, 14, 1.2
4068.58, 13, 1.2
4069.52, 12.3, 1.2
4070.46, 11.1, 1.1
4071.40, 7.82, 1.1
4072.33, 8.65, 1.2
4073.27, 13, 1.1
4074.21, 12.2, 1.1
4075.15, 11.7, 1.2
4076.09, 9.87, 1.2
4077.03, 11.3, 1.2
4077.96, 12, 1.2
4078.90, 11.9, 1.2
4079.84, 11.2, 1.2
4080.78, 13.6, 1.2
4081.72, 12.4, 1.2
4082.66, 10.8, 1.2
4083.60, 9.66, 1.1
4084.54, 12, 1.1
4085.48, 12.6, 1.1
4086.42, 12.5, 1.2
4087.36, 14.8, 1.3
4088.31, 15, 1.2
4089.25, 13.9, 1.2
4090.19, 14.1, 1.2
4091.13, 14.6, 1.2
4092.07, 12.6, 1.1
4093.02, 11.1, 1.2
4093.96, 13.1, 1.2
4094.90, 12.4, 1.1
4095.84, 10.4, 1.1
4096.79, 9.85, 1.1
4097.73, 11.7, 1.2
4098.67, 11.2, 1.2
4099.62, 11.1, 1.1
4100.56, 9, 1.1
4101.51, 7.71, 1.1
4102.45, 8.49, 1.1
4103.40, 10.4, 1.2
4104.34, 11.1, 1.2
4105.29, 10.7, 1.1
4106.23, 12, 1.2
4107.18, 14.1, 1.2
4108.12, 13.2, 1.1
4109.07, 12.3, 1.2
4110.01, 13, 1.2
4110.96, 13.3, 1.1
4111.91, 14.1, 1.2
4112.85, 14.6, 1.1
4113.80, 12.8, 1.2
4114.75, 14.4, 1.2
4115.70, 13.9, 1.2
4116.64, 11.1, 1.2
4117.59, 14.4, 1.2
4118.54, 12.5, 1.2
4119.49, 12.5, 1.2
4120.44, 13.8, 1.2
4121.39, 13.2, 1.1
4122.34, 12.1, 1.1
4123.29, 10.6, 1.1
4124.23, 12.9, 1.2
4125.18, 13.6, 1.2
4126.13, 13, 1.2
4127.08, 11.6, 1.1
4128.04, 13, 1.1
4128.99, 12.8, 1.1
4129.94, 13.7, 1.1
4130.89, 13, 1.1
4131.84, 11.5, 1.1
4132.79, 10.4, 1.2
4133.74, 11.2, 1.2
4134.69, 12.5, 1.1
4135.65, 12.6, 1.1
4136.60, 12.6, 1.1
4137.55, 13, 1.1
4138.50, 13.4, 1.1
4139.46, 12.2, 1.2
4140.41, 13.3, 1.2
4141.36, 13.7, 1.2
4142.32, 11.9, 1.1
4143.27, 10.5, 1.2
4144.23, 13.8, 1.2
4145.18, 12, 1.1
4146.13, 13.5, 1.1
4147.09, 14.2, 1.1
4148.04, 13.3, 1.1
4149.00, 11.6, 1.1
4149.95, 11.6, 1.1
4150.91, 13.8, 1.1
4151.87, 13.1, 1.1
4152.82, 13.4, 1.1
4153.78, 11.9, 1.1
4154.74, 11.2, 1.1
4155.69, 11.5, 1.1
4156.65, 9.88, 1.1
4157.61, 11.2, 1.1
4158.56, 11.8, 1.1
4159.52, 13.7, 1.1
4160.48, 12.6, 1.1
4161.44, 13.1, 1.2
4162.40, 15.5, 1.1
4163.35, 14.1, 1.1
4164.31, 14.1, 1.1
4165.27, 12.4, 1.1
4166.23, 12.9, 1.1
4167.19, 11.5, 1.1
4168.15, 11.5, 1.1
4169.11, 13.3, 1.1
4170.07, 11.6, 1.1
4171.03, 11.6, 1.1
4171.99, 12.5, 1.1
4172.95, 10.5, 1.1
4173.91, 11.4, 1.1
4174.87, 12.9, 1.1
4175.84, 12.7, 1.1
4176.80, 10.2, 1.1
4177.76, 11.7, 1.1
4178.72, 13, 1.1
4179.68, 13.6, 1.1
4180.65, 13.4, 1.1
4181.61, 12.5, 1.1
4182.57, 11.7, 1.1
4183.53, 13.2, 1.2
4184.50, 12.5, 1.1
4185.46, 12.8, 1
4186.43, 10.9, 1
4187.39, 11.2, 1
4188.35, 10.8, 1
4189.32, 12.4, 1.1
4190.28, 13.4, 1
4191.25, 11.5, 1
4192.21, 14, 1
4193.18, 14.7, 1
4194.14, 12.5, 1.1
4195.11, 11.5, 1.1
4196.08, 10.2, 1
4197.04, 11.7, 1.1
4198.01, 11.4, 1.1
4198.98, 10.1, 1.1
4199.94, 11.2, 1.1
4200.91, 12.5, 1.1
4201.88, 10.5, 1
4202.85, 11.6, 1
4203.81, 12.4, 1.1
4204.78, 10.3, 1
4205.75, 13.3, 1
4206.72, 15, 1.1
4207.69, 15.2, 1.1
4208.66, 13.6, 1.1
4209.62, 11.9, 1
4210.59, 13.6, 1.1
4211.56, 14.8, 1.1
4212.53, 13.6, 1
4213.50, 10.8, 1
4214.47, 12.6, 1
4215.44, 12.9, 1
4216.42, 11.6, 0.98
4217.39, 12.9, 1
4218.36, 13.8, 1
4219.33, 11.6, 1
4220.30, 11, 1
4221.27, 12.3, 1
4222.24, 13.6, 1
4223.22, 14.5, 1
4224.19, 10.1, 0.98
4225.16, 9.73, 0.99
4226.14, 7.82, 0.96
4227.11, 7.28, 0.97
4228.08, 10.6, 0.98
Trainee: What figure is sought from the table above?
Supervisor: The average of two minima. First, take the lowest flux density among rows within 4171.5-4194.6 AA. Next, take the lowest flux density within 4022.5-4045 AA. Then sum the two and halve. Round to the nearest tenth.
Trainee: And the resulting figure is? 9.4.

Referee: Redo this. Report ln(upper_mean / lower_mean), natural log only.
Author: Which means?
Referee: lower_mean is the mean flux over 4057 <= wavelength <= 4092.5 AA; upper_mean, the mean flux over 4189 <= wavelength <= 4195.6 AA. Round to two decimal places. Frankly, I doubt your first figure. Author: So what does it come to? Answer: 0.08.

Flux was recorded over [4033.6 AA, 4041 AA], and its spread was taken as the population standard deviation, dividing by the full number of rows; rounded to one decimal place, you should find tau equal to 1.3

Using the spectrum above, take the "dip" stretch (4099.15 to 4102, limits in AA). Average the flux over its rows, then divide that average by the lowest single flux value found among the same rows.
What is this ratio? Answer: 1.20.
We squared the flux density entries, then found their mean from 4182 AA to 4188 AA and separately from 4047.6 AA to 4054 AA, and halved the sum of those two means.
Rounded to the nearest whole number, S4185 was 144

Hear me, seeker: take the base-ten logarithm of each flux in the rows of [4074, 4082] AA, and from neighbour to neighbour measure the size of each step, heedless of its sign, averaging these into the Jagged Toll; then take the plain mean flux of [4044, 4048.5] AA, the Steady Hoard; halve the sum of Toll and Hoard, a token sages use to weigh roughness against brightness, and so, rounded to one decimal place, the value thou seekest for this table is 4.8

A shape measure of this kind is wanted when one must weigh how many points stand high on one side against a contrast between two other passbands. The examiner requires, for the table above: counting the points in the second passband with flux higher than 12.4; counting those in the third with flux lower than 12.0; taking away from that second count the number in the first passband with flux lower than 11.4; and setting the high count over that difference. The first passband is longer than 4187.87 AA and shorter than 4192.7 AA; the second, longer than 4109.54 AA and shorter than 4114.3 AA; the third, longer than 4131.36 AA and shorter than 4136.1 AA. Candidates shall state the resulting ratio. 2.5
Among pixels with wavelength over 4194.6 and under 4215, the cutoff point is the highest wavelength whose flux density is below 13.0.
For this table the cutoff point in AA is 4214.47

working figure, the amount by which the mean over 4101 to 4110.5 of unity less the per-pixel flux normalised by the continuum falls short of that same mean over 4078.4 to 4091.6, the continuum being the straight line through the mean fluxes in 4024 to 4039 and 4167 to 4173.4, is -0.12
